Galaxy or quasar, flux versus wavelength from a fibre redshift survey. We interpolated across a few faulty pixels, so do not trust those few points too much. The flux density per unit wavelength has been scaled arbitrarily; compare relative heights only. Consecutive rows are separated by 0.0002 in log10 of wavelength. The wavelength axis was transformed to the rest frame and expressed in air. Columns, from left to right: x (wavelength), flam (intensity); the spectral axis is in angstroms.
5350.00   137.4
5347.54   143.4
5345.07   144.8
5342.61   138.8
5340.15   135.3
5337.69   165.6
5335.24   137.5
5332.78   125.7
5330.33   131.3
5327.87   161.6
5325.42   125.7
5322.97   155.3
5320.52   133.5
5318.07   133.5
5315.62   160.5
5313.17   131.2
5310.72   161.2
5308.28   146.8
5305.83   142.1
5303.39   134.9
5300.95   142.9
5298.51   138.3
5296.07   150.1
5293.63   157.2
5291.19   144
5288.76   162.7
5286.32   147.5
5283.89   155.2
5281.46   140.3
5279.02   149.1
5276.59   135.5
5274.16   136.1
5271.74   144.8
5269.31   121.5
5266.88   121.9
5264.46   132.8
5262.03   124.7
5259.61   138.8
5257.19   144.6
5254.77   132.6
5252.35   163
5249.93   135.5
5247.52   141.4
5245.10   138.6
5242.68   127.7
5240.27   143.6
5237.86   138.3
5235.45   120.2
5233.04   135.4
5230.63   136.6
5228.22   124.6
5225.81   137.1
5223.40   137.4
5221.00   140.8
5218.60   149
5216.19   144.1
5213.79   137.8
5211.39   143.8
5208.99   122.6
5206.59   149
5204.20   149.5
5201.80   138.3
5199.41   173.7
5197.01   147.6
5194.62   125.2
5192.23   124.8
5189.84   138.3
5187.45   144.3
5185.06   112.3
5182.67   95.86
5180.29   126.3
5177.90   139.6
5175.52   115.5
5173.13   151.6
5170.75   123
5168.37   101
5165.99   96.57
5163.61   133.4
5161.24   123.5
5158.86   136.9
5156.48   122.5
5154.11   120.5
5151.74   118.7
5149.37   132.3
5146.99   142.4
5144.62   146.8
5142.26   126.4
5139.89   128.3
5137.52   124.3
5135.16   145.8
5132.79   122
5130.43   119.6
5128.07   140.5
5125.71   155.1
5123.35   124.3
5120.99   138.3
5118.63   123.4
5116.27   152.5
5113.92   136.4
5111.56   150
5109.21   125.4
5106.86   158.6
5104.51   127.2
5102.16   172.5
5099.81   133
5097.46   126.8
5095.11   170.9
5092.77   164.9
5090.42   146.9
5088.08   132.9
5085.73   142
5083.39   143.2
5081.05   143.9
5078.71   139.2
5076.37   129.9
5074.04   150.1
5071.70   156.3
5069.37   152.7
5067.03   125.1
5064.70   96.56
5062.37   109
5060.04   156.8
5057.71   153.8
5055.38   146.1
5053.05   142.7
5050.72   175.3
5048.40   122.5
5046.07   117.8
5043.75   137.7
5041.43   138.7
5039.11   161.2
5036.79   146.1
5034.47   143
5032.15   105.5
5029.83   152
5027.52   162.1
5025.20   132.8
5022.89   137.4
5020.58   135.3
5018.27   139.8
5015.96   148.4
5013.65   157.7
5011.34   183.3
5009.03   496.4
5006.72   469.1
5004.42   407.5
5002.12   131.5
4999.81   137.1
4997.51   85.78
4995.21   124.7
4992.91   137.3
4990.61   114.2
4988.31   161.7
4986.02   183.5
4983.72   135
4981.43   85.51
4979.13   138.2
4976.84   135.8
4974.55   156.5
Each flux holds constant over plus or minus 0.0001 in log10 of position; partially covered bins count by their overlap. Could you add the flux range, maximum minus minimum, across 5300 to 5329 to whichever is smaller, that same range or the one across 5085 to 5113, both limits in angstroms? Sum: 72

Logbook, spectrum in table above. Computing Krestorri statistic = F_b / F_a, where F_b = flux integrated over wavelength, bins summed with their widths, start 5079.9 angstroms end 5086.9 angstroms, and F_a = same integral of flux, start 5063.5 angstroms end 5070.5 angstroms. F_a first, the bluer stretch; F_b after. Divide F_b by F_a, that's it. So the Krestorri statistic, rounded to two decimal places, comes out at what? 1.15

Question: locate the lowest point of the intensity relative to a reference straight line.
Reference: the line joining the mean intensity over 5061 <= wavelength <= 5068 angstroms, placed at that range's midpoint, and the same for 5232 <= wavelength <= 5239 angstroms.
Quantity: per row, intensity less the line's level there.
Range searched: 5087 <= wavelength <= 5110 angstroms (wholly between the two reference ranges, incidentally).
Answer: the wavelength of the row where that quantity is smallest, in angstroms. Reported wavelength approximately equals 5109.21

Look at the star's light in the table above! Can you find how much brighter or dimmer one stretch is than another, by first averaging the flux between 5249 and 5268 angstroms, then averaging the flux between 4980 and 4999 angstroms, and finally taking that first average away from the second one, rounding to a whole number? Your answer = -8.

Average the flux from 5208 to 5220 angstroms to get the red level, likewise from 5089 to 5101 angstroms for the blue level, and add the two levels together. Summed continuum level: 288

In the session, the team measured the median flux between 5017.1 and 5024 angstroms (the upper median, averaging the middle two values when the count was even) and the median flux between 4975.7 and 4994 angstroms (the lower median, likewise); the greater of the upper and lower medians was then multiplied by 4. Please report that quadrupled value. 550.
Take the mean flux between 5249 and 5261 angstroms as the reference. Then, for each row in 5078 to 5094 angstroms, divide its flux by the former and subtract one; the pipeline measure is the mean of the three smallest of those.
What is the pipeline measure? -0.034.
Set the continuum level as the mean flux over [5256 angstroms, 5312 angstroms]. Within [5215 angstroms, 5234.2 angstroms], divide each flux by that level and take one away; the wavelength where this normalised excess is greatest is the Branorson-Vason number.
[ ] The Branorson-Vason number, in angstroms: 5218.60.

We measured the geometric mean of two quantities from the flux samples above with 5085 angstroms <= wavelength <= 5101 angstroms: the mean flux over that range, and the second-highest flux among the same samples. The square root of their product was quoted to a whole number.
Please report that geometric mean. 155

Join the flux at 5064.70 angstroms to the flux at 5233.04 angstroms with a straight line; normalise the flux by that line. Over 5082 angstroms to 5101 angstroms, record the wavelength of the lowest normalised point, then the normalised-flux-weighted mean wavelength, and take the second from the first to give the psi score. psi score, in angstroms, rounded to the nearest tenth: 5.9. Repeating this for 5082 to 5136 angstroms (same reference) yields 22.2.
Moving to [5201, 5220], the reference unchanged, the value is -1.2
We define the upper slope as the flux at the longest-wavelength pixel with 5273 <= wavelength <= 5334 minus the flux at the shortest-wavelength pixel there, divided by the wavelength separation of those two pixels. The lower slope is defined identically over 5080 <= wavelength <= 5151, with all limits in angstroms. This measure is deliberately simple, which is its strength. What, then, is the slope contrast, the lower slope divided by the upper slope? 1.0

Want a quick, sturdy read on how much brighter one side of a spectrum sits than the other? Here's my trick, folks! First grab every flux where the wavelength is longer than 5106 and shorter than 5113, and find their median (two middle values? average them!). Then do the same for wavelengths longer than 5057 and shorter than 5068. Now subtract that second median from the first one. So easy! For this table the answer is 25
